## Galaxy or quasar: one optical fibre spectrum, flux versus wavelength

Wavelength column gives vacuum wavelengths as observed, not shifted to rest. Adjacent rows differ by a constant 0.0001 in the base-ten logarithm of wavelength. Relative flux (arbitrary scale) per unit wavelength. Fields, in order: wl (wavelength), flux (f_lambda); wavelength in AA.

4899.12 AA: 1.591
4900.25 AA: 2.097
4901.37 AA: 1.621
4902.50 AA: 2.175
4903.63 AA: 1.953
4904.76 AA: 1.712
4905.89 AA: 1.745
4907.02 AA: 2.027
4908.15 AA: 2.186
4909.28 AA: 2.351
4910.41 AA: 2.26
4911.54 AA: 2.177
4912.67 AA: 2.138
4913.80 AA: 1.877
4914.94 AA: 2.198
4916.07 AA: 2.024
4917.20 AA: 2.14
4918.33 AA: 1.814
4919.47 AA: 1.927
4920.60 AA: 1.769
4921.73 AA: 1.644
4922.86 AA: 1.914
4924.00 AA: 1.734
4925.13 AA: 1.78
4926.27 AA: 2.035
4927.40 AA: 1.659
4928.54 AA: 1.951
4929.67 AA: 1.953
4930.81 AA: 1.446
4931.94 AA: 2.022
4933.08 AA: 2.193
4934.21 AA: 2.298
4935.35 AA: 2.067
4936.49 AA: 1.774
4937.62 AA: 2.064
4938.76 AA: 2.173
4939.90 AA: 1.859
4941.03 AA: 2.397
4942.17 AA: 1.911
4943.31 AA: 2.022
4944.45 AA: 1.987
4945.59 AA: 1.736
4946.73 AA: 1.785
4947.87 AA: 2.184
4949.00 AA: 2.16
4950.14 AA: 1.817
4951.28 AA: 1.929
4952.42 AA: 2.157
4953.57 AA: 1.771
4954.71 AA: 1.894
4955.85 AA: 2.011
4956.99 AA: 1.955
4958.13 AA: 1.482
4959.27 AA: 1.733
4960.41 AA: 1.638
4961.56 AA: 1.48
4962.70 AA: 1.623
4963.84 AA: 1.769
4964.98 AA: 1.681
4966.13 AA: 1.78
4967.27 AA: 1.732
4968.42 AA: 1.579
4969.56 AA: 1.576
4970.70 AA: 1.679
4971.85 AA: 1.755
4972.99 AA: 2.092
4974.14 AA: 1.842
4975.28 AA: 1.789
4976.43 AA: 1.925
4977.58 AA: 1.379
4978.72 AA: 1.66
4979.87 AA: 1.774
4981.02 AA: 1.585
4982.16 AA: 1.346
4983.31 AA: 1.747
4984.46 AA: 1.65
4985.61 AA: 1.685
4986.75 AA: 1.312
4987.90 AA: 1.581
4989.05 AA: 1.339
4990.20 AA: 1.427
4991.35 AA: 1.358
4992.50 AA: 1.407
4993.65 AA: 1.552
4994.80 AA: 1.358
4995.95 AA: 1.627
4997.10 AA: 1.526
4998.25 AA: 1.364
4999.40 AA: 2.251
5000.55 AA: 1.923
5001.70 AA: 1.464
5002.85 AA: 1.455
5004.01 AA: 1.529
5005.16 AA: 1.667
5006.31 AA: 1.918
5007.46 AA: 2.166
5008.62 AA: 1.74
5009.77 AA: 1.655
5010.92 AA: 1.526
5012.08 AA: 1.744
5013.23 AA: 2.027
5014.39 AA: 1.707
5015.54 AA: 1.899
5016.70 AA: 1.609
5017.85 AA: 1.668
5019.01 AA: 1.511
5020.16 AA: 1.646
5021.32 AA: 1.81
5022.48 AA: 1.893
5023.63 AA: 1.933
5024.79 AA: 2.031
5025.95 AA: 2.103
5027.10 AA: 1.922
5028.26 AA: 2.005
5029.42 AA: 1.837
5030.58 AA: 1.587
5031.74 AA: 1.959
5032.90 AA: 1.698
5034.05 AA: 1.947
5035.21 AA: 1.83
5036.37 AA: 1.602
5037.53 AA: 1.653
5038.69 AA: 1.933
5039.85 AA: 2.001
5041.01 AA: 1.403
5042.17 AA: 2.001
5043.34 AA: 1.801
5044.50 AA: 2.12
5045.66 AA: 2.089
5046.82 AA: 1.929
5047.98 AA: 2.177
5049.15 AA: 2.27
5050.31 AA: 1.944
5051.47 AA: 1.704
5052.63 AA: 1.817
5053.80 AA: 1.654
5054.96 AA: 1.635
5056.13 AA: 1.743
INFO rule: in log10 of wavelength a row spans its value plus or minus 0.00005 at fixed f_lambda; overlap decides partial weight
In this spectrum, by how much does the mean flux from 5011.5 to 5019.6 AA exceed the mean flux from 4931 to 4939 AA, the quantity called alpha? -0.3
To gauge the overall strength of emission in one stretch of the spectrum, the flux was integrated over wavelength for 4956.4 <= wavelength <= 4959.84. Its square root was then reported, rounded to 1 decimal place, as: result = 2.4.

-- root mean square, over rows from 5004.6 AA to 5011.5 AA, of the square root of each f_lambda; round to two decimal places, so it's 1.33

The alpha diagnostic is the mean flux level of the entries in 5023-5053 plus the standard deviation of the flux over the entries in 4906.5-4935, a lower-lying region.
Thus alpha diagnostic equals 2.12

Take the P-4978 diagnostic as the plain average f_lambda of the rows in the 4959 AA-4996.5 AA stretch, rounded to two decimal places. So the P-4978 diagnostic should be 1.62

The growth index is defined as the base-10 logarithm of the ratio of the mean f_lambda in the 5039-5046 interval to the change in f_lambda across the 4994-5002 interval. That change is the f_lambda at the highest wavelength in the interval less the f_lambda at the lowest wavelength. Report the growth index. 1.25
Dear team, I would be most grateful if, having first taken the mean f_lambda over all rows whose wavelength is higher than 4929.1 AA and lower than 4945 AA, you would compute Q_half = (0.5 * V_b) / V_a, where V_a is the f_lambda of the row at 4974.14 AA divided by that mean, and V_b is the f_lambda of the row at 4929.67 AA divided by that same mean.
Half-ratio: 0.530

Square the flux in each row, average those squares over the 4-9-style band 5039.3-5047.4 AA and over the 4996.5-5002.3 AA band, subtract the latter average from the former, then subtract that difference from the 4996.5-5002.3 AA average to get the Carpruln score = 2.4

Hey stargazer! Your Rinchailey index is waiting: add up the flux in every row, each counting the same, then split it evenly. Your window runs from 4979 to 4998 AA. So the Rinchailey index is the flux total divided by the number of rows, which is 1.52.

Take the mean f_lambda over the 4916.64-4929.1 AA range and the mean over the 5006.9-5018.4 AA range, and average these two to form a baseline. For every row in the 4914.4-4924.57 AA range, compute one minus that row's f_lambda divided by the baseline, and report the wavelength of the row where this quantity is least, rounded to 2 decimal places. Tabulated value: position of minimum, 4914.94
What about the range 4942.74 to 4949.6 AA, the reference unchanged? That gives 4947.87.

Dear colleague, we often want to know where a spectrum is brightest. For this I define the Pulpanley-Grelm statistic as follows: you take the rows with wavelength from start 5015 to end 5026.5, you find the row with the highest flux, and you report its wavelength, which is 5025.95 AA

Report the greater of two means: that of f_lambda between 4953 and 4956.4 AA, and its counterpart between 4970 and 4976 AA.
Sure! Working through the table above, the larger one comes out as 1.89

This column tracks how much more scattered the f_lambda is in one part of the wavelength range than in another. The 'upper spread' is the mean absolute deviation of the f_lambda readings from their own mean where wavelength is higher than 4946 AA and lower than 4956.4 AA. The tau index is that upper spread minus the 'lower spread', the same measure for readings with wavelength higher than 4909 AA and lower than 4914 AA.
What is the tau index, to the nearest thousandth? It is 0.020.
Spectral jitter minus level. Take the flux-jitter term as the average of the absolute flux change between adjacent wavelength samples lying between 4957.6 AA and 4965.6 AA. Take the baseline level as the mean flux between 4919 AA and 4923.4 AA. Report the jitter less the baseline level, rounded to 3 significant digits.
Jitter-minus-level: -1.67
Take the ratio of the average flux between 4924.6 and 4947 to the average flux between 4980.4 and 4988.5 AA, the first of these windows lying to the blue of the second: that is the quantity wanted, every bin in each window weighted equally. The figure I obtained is 1.26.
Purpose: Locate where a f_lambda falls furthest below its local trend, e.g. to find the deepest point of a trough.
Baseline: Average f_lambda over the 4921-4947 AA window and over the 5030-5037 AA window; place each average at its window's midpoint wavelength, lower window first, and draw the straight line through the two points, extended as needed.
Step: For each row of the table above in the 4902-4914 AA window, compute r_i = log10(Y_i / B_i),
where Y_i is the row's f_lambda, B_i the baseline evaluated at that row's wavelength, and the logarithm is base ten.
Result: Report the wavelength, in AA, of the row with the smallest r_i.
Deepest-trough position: 4904.76 AA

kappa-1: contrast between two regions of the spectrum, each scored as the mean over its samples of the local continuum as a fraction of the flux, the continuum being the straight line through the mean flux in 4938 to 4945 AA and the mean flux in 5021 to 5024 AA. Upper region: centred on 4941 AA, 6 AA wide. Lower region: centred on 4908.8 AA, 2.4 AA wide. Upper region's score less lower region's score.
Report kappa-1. 0.06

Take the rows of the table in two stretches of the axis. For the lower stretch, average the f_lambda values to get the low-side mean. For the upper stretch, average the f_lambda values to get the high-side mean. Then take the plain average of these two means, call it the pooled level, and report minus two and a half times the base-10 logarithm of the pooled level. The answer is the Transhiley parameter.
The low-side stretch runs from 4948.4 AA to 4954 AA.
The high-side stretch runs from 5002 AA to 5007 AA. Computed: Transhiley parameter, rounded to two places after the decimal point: -0.64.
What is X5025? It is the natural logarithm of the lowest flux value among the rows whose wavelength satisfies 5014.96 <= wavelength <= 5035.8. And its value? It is 0.41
